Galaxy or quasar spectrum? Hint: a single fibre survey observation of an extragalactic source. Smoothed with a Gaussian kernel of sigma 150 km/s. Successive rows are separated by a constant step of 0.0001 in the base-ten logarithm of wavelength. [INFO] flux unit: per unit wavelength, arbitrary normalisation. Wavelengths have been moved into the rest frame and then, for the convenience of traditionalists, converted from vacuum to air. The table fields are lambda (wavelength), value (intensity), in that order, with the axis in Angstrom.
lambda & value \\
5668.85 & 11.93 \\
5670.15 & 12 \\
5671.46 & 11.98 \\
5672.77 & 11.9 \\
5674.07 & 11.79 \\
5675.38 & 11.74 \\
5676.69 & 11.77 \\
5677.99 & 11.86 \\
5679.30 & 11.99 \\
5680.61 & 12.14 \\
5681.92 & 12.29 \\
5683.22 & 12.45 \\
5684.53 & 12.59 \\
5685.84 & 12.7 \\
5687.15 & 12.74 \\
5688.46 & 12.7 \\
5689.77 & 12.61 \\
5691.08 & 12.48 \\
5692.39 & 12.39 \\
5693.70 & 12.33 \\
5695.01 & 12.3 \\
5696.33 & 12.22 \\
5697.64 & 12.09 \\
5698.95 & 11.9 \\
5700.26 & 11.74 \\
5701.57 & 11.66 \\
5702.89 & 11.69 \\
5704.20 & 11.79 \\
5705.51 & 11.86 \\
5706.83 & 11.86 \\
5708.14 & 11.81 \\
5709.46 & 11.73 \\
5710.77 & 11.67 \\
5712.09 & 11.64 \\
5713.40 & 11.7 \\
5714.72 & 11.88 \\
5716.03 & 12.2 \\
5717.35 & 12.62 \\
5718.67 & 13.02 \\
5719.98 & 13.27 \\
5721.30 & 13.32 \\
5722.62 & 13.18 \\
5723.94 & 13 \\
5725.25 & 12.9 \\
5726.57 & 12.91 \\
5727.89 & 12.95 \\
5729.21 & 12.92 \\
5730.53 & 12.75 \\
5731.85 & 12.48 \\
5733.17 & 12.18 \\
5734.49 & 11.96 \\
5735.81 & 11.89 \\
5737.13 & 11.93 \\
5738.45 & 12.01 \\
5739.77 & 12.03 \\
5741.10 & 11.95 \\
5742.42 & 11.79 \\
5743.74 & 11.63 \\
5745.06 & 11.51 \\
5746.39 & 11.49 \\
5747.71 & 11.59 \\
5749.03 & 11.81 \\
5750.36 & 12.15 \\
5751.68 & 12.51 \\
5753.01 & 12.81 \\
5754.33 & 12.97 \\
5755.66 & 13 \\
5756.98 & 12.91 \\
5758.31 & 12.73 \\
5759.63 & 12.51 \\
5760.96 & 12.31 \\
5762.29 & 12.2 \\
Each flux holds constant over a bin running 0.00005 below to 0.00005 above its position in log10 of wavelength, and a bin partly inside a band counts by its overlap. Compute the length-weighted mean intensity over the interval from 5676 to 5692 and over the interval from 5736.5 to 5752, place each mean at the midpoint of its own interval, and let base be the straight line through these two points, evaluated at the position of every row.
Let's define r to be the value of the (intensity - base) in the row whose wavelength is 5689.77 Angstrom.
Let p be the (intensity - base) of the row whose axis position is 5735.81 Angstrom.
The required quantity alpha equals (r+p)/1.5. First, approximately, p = 0.0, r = 0.3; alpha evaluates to 0.18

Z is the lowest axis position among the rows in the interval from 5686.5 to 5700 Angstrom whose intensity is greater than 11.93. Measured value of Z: 5687.15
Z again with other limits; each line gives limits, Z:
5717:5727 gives 5717.35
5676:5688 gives 5679.30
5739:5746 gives 5739.77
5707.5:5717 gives 5716.03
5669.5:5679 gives 5670.15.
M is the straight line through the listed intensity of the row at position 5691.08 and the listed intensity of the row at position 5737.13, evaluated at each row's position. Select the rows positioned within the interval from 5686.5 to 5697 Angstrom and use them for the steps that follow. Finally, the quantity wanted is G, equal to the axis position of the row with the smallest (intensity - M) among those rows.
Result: 5696.33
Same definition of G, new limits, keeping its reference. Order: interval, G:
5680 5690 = 5680.61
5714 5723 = 5714.72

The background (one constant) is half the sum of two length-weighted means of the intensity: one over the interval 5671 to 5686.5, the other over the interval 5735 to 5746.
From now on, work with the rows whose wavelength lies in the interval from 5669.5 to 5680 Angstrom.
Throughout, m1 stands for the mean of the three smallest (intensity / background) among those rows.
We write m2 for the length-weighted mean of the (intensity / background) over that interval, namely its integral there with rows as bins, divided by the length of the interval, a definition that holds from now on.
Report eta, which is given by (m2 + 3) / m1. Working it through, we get 4.06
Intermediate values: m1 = 0.98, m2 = 0.992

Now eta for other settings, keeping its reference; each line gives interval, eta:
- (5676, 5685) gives 4.05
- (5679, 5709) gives 4.11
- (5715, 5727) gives 3.88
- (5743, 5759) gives 4.18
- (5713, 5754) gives 4.18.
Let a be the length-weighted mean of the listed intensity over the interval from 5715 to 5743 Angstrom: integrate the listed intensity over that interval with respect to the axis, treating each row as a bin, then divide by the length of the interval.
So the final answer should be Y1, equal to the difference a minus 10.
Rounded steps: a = 12.5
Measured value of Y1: 2.5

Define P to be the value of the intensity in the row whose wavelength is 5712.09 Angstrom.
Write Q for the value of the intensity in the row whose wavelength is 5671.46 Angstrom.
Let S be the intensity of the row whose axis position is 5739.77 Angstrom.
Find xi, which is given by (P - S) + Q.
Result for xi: 11.6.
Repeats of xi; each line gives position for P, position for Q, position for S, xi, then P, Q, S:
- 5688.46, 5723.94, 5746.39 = 14.2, 12.7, 13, 11.49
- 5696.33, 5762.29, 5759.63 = 11.9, 12.22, 12.2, 12.51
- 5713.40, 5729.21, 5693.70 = 12.3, 11.7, 12.92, 12.33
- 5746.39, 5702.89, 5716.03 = 11.0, 11.49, 11.69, 12.2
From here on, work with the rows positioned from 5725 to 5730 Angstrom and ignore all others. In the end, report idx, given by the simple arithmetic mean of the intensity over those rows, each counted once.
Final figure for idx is 12.9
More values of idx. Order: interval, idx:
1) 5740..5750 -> 11.7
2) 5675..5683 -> 12.0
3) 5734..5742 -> 12.0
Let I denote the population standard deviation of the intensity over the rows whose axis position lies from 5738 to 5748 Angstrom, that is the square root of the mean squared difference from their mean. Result 0.21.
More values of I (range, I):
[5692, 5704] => 0.28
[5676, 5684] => 0.24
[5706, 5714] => 0.08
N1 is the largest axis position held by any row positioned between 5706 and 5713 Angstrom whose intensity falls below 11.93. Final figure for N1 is 5712.09 Angstrom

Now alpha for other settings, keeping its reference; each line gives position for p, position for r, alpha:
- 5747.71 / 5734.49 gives -0.14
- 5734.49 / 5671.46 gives -0.31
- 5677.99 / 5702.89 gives -0.71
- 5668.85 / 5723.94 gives 0.28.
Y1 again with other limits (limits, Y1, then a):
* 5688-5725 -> 2.2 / 12.2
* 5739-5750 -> 1.7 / 11.7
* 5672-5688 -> 2.2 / 12.2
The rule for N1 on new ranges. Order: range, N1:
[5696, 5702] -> 5701.57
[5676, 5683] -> 5677.99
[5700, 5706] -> 5705.51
